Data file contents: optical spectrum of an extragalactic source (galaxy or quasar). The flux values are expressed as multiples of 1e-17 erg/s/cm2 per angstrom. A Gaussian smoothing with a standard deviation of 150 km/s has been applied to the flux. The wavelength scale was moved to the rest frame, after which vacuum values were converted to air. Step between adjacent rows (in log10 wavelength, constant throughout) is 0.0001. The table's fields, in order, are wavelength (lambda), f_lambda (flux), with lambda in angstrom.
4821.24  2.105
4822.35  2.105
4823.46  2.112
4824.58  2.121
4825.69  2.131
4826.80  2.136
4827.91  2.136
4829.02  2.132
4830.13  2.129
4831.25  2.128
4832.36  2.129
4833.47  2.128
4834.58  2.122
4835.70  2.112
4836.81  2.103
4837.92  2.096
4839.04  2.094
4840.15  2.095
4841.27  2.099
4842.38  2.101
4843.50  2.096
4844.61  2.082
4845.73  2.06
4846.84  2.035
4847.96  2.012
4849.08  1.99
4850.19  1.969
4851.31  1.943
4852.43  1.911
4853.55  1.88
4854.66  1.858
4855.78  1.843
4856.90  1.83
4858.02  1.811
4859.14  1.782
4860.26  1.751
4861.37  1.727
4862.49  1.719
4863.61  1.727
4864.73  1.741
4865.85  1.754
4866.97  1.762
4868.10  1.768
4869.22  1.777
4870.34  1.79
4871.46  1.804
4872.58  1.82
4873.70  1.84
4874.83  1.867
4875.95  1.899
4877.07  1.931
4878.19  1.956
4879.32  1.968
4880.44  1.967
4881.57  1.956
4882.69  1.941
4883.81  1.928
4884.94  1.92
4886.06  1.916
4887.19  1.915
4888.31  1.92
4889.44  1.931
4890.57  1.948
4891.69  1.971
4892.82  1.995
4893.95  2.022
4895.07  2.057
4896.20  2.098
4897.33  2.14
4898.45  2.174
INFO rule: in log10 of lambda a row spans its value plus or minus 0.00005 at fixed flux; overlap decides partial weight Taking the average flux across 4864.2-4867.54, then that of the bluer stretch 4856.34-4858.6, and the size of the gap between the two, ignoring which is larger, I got 0.07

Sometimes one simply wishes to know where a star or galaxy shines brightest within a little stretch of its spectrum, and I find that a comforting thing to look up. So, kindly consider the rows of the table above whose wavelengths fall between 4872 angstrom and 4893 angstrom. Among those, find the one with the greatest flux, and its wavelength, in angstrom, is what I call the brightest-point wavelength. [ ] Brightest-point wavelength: 4892.82 angstrom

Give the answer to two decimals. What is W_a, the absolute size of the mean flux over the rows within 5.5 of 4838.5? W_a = 2.10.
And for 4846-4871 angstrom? 1.84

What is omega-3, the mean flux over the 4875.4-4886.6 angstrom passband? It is 1.94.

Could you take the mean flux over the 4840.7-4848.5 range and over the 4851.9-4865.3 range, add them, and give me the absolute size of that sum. 3.87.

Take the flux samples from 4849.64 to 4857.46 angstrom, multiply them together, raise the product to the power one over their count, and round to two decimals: 1.89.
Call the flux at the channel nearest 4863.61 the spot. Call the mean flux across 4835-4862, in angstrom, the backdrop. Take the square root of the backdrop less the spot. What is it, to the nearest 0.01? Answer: 0.49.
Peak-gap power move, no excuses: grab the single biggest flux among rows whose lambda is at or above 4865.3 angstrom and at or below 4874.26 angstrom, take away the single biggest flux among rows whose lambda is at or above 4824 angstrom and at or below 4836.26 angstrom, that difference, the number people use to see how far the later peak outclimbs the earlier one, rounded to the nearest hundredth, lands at -0.30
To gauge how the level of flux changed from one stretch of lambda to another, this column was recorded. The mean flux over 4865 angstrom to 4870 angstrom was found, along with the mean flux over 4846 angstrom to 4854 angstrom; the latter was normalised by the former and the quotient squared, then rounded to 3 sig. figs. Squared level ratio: 1.24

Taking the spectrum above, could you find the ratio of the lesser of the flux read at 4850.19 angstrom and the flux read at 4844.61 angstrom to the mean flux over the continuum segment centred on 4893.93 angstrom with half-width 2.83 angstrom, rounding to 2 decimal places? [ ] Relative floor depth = 0.97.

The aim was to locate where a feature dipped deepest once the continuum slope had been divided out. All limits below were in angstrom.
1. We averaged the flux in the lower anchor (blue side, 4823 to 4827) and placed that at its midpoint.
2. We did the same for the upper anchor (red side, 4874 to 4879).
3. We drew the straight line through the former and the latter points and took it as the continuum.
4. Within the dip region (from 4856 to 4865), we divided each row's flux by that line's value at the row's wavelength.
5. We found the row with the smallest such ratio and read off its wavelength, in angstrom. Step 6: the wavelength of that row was 4862.49 angstrom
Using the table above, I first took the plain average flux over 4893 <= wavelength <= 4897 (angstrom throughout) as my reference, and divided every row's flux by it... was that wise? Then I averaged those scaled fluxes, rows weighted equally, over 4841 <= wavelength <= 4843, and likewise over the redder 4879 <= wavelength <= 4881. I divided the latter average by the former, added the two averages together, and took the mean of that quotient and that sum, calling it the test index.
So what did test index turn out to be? 1.46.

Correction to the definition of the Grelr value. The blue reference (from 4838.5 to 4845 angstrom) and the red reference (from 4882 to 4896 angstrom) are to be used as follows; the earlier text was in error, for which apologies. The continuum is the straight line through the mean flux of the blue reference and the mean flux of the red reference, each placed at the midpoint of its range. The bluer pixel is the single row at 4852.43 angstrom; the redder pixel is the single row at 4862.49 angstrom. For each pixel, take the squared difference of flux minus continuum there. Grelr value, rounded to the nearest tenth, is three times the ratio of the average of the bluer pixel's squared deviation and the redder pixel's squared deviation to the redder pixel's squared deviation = 1.9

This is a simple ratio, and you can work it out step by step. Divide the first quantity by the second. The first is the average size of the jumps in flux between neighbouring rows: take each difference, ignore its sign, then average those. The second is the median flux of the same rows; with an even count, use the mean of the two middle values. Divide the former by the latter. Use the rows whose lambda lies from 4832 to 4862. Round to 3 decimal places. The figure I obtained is 0.008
